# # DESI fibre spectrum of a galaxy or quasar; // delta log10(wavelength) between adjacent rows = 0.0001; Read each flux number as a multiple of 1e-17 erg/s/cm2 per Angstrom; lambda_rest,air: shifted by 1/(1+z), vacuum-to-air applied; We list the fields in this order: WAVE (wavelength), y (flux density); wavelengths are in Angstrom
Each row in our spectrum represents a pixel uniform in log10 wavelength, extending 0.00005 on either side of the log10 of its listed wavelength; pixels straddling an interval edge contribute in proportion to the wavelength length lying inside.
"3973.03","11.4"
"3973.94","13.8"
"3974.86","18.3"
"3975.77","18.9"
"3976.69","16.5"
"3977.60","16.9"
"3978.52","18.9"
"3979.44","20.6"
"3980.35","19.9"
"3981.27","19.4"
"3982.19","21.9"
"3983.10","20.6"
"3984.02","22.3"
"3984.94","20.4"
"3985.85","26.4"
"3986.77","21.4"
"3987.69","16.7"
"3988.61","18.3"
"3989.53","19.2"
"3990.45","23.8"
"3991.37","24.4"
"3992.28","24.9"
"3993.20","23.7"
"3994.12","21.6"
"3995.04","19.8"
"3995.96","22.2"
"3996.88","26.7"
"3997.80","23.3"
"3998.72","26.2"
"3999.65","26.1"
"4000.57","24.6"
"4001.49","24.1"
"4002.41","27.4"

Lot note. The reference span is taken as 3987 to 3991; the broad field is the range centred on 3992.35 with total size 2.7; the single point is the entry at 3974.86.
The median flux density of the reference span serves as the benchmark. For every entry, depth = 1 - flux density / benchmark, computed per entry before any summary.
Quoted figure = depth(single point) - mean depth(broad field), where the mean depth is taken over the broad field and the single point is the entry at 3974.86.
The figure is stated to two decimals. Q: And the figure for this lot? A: 0.32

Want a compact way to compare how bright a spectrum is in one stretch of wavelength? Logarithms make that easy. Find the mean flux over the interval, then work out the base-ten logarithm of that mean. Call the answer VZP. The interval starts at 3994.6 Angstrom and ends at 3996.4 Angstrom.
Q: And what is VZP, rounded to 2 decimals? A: 1.32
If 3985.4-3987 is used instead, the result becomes 1.38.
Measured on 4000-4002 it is 1.39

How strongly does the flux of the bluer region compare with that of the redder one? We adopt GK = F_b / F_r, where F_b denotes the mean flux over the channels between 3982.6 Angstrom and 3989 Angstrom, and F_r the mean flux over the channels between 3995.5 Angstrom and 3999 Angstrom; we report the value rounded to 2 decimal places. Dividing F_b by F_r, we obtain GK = 0.85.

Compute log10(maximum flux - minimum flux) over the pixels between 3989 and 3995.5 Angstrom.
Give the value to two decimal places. 0.76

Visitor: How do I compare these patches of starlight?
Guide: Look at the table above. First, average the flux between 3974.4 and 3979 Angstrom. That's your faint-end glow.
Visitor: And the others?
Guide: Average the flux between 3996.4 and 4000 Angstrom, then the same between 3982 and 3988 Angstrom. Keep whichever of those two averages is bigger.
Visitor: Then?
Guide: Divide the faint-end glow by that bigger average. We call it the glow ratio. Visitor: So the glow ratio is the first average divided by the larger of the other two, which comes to 0.70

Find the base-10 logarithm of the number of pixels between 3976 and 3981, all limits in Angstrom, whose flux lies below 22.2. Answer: 0.70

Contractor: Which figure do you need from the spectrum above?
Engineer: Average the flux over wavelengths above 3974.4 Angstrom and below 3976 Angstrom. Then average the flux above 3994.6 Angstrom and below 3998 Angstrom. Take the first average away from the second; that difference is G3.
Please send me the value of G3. 4.4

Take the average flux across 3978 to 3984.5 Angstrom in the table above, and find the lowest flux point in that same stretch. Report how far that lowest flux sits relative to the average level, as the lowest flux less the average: -1.6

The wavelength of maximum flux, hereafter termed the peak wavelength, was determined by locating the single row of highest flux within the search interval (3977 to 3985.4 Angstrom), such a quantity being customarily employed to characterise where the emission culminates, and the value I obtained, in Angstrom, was 3984.02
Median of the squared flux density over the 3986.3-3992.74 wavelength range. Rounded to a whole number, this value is 458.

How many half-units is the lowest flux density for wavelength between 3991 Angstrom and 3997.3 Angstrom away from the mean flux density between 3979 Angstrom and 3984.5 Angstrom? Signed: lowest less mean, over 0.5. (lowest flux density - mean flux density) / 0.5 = -2.0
